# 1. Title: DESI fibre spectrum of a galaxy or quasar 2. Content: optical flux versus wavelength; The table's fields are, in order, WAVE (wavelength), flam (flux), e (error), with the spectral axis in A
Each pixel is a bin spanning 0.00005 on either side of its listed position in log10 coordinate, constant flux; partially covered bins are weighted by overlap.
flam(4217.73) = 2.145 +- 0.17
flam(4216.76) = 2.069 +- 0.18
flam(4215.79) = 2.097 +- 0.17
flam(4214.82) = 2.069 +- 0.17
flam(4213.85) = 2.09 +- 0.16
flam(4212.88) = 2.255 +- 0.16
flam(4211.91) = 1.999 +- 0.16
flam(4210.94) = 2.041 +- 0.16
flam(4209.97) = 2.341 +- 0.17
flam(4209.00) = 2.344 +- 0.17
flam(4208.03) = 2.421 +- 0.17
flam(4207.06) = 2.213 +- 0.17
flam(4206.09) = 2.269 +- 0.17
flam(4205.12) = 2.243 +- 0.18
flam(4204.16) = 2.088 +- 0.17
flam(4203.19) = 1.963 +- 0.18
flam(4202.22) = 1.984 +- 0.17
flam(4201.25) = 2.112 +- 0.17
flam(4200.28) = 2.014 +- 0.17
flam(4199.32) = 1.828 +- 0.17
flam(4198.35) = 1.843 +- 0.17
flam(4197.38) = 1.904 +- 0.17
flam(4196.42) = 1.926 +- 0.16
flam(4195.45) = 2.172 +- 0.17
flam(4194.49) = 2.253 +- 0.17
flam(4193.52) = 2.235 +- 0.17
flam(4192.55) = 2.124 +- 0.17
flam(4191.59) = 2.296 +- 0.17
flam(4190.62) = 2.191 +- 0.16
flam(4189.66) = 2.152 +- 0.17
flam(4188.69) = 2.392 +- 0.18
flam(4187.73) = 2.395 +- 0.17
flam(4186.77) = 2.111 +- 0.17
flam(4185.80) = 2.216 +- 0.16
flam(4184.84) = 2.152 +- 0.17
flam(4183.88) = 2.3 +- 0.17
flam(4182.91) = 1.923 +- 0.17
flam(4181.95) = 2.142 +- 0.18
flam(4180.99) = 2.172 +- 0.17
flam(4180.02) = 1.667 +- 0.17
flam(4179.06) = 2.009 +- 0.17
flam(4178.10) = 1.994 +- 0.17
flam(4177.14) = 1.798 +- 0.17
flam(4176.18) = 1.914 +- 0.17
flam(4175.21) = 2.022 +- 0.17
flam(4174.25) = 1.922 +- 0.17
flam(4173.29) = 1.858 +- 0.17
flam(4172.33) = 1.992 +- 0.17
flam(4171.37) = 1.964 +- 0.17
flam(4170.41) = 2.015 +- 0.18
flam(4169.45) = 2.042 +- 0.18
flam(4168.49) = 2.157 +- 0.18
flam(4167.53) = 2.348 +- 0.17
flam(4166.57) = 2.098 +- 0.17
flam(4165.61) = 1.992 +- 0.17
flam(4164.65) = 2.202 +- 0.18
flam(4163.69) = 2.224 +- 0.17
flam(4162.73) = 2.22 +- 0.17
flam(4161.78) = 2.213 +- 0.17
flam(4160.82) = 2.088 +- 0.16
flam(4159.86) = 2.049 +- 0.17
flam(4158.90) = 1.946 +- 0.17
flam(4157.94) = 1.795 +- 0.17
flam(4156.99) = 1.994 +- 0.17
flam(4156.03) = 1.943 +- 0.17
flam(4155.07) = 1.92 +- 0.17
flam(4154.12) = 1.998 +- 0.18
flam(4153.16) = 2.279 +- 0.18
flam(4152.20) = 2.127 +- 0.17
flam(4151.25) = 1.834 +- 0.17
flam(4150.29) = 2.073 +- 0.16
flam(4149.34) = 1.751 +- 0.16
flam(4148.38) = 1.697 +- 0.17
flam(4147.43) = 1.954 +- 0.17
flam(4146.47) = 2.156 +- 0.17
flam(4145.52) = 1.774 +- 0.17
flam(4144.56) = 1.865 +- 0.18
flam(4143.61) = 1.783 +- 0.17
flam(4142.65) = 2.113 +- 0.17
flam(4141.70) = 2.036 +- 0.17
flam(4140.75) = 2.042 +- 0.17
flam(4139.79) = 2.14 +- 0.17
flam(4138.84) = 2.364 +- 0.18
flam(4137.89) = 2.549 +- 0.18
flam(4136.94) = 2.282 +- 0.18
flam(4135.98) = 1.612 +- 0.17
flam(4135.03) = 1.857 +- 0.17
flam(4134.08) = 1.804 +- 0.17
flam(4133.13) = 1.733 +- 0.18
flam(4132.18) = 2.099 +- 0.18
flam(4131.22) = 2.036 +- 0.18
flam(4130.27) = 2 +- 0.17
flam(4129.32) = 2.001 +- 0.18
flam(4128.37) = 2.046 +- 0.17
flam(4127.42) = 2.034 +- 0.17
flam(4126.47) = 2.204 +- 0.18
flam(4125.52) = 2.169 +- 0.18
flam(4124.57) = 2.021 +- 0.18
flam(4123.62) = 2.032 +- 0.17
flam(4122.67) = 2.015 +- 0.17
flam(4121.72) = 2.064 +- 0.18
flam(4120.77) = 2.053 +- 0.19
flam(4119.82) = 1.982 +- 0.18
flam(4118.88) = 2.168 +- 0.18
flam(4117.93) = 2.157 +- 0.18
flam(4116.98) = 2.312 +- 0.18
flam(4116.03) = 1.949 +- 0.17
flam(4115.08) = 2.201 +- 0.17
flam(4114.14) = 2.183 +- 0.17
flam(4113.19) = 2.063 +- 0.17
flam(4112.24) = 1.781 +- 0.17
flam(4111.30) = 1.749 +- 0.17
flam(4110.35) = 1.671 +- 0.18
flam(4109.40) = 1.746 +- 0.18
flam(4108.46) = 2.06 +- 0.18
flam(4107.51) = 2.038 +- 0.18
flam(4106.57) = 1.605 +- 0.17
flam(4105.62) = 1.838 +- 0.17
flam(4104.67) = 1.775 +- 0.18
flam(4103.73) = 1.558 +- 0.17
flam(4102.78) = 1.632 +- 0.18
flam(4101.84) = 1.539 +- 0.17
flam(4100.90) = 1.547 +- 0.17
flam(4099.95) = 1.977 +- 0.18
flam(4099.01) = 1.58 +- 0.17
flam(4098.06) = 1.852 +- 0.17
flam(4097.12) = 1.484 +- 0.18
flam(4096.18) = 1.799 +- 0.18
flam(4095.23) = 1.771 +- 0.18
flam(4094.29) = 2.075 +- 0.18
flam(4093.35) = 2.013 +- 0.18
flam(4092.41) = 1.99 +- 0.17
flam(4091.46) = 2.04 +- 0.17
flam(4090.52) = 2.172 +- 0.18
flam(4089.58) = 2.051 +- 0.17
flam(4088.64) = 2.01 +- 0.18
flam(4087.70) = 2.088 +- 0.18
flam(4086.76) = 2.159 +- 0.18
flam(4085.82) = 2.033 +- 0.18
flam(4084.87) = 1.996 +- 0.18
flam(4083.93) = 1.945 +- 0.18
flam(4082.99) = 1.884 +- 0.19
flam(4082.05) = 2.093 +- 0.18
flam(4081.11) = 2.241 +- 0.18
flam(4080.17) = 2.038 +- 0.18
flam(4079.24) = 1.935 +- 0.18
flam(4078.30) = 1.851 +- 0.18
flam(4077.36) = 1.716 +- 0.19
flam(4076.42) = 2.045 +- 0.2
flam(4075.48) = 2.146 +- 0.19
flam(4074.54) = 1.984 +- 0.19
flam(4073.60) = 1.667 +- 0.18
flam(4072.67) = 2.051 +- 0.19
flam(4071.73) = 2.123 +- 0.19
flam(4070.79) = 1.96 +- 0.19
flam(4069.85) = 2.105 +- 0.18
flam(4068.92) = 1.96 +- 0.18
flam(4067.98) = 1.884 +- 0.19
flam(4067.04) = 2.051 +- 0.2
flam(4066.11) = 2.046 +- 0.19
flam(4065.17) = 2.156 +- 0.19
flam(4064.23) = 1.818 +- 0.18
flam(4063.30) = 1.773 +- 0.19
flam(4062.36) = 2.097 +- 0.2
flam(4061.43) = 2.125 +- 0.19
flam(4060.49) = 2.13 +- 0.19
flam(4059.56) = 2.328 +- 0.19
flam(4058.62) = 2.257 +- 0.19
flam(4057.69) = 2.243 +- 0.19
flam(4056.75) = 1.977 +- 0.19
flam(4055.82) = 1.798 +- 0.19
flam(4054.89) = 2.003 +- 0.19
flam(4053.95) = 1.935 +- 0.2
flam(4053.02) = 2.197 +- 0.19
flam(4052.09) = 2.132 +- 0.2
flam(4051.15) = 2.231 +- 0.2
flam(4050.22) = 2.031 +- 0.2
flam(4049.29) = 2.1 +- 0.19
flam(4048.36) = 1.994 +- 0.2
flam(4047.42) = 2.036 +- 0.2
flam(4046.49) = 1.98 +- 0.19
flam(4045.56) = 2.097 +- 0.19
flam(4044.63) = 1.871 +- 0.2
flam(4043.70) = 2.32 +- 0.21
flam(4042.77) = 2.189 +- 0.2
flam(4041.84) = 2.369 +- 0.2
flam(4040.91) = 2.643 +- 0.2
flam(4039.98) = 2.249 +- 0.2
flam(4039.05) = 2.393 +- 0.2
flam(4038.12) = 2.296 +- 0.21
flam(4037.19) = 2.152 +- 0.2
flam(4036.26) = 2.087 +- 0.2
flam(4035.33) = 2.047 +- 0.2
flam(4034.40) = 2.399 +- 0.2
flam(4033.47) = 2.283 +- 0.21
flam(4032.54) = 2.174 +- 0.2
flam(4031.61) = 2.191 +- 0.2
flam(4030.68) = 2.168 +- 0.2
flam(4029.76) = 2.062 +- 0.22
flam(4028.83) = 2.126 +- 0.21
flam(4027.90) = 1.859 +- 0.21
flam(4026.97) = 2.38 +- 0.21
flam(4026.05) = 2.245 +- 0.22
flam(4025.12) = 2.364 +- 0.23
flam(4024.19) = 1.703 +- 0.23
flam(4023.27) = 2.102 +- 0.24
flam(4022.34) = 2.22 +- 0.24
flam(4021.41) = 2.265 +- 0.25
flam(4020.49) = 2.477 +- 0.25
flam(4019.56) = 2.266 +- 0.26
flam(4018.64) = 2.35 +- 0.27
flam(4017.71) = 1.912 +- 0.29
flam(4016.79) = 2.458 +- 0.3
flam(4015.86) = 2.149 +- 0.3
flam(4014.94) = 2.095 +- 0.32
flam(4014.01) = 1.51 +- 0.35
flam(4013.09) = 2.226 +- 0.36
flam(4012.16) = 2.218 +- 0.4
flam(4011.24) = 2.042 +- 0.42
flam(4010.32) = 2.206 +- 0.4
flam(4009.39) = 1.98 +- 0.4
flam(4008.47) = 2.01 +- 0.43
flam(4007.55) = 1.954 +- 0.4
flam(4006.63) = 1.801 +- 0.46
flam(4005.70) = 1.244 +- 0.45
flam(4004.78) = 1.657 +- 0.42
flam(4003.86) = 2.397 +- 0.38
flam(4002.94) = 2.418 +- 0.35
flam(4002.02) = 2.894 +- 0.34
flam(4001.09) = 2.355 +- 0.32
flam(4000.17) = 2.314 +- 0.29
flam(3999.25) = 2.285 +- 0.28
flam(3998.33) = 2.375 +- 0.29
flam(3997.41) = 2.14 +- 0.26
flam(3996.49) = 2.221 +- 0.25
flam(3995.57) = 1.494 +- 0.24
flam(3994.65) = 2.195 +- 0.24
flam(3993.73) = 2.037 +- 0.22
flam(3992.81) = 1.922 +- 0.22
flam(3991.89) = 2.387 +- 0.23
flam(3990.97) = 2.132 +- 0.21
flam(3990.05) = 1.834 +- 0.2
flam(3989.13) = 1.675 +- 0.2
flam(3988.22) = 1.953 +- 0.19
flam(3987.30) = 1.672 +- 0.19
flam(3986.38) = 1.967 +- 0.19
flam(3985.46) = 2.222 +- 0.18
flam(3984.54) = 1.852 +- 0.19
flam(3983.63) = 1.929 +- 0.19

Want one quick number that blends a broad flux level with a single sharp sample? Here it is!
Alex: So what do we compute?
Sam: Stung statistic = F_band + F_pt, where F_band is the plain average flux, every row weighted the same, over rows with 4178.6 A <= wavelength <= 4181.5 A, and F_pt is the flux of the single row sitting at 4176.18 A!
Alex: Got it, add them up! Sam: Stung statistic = 3.86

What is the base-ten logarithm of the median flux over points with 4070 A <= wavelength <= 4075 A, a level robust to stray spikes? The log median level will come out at 0.30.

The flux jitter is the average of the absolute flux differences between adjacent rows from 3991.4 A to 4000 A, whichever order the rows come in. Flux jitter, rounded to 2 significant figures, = 0.32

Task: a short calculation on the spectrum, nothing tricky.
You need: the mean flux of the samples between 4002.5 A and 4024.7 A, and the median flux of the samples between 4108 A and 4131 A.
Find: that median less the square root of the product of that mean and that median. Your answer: -0.015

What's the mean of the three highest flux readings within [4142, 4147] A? 2.04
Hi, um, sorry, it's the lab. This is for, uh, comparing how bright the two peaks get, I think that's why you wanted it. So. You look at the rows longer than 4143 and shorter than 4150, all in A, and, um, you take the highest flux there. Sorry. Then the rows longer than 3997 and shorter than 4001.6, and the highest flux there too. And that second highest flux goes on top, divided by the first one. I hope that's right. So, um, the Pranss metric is 1.10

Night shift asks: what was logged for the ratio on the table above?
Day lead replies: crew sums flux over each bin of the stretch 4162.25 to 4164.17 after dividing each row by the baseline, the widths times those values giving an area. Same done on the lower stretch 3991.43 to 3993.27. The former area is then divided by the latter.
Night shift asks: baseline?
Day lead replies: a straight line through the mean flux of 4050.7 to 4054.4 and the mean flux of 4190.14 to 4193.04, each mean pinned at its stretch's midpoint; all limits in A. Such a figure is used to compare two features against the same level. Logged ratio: 1.03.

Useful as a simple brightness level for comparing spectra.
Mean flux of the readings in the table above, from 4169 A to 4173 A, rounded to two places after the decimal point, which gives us 2.00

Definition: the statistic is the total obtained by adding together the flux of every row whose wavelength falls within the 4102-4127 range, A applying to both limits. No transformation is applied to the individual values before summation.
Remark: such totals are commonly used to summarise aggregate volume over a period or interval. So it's 51.0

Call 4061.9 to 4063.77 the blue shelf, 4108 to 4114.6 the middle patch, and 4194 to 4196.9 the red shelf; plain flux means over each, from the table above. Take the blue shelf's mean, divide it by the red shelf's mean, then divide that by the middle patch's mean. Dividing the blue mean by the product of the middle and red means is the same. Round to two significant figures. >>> 0.48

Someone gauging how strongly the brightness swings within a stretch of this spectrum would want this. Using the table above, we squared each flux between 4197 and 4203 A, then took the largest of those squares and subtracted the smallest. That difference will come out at 1.1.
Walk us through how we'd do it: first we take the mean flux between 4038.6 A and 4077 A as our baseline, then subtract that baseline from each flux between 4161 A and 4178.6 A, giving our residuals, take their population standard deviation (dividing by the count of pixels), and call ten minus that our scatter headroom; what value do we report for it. 9.86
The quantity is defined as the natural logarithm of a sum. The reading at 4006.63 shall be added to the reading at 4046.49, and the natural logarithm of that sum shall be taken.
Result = 1.33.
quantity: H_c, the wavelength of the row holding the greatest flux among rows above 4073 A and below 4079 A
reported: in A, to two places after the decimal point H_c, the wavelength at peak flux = 4075.48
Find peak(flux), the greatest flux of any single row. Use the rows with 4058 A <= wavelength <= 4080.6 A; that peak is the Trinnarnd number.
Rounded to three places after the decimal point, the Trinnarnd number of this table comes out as 2.328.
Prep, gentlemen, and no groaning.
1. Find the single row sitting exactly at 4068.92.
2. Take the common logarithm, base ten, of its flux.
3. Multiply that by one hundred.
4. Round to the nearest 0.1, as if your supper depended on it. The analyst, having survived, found 29.2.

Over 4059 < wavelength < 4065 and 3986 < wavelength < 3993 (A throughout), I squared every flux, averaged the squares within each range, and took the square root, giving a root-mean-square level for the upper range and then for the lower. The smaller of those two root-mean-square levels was 1.96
